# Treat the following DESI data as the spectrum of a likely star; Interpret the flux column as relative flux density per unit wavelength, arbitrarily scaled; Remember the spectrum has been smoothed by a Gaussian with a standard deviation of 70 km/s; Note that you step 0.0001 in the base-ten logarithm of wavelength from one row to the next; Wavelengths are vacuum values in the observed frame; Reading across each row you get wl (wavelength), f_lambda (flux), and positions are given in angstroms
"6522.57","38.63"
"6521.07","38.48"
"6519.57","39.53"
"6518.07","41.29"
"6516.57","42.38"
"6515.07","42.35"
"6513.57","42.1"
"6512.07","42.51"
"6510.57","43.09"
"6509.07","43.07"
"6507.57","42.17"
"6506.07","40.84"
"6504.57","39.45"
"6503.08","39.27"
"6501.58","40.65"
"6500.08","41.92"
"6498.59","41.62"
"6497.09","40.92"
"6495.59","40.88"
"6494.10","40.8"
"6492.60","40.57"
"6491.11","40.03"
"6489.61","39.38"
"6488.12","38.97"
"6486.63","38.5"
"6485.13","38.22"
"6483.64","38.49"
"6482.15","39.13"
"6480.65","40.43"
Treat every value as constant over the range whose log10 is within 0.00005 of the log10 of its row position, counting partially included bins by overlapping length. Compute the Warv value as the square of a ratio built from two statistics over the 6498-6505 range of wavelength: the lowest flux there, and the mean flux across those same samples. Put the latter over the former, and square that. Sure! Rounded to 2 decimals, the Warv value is 1.07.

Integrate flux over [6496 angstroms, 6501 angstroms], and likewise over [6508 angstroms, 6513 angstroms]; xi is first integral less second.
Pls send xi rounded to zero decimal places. -7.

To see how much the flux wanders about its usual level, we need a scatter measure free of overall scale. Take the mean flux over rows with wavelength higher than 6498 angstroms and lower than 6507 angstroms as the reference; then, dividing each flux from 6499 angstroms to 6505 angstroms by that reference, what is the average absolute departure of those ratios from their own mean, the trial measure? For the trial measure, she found 0.024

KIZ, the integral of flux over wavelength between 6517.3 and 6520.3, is 121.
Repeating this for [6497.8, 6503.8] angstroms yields 245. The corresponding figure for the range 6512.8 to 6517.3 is 190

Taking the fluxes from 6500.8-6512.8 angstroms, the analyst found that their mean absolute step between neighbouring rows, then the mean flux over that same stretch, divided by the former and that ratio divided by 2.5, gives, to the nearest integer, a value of 20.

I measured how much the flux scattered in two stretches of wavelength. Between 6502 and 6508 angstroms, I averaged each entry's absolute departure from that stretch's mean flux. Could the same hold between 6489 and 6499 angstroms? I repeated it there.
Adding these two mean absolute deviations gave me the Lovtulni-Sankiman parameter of 1.6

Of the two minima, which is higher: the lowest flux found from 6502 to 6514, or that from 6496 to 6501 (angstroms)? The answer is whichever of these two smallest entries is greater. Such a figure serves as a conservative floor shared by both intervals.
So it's 40.9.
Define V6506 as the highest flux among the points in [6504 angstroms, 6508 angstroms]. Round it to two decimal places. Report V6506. 42.17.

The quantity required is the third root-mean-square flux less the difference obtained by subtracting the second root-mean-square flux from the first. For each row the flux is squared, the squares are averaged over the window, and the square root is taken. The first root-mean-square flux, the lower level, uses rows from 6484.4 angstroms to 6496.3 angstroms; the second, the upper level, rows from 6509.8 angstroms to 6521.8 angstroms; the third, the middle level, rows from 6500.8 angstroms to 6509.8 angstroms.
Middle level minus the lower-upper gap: 42.7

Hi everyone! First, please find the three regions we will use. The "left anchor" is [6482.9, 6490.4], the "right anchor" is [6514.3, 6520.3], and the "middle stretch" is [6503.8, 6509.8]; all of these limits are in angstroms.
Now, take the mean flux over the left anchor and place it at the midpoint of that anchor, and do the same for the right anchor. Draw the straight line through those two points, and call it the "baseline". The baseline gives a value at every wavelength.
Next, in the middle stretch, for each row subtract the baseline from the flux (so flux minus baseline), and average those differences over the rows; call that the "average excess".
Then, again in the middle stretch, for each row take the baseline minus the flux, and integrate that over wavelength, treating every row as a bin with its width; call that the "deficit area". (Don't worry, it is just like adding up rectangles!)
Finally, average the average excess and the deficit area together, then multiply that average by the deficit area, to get 12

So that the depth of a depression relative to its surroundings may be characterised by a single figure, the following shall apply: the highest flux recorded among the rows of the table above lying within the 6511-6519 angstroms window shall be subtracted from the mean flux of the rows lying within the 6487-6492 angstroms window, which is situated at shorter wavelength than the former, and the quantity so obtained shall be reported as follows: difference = -3.0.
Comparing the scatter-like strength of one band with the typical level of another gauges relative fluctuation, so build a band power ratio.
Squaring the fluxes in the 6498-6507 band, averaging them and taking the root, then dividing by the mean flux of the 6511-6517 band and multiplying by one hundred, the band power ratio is 96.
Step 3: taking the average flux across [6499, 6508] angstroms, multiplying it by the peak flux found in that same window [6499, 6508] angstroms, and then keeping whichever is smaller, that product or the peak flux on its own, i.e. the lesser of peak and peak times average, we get 42.2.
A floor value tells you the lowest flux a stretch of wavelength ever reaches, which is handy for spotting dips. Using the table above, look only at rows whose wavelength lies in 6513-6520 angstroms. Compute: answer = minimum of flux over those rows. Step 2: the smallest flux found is 39.53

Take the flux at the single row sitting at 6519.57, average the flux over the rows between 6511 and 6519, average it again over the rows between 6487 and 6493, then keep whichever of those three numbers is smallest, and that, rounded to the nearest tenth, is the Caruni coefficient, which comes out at 39.5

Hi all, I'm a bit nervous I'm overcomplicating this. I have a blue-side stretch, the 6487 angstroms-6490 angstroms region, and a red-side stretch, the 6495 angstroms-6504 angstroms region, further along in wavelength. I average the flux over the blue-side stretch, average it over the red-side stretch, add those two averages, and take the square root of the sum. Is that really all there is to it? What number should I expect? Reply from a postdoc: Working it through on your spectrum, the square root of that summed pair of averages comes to 8.95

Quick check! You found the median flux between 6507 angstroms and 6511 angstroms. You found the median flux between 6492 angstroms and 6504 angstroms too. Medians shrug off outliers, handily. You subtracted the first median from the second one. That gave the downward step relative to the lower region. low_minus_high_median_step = -2.2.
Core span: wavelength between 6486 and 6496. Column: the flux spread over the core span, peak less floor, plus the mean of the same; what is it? 42.3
